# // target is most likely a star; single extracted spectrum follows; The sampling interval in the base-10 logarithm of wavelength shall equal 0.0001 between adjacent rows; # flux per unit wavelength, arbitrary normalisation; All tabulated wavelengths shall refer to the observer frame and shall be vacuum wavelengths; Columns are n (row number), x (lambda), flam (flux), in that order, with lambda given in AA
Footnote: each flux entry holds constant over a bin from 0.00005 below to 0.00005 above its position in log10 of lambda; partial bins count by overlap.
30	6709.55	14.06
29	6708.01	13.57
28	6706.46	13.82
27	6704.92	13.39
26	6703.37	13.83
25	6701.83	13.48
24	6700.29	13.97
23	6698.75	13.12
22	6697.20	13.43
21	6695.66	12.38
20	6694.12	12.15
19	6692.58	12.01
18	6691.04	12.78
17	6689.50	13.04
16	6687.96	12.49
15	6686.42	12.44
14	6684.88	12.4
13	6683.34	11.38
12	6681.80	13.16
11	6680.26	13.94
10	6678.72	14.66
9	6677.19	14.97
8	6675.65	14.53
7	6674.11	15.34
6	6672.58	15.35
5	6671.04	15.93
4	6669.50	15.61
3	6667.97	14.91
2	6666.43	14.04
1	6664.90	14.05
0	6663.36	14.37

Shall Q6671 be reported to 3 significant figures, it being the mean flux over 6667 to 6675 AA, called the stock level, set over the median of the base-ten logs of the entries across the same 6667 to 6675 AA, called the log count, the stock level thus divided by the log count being 13.0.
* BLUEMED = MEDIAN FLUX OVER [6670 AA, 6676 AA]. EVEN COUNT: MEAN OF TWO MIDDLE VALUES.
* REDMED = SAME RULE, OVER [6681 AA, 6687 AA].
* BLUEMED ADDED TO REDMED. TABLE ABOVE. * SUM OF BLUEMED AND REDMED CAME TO 27.8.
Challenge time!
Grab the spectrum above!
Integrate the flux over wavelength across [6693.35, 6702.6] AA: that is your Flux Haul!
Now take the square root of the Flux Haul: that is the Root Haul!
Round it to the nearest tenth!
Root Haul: 11.0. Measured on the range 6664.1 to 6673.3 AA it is 11.7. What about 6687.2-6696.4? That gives 10.7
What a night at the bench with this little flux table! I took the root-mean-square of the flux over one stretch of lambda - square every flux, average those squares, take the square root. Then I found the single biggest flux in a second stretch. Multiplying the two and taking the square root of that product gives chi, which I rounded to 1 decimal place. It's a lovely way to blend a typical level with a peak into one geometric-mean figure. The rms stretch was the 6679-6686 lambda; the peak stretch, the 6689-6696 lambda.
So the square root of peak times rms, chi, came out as 12.9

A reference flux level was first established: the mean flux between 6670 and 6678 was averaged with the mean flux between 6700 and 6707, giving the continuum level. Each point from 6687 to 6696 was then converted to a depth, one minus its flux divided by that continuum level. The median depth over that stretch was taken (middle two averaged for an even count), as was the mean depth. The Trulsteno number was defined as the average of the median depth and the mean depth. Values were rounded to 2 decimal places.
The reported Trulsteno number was 0.14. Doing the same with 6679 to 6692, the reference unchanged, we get 0.12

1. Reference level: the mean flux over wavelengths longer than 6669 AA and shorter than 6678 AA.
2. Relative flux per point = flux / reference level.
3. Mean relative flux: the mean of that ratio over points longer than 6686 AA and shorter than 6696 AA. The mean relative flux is 0.82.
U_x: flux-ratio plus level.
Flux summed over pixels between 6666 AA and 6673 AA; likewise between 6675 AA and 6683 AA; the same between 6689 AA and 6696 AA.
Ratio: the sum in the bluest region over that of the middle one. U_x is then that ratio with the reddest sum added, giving 63.4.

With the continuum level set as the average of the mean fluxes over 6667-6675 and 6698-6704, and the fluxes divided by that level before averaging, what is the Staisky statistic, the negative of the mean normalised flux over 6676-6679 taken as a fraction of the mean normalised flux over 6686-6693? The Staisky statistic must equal -1.18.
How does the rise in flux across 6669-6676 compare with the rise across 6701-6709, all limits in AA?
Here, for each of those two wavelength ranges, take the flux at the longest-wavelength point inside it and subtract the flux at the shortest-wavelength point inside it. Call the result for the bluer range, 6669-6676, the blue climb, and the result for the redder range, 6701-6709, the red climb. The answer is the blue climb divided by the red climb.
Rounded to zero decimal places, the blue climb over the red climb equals -12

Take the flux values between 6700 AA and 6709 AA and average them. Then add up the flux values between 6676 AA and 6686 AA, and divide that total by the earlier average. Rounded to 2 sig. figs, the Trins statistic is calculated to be 5.9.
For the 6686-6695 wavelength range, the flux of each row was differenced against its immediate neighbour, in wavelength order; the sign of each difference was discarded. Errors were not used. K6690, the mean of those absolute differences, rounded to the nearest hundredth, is 0.35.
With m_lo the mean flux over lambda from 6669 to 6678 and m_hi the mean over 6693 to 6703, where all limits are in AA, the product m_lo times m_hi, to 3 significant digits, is 200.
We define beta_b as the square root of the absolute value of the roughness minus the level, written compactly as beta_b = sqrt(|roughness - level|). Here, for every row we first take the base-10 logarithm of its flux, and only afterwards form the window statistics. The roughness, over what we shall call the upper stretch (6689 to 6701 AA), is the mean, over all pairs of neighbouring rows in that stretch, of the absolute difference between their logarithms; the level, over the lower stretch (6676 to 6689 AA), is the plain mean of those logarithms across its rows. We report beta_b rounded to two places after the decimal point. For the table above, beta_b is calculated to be 1.05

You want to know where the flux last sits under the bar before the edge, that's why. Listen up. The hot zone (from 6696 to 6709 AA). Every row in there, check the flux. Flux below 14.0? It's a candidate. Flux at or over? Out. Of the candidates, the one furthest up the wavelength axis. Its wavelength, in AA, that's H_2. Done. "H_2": 6708.01 AA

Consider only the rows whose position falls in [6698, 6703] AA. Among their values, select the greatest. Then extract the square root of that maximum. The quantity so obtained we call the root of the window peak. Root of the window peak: 3.74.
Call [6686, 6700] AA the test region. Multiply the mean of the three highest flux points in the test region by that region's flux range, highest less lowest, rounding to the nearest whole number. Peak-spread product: 19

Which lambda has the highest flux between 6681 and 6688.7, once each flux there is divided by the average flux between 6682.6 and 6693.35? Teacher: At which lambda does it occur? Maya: 6681.80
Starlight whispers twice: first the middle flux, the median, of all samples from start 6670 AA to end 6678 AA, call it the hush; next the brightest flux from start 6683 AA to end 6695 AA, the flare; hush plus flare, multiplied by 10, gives 284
